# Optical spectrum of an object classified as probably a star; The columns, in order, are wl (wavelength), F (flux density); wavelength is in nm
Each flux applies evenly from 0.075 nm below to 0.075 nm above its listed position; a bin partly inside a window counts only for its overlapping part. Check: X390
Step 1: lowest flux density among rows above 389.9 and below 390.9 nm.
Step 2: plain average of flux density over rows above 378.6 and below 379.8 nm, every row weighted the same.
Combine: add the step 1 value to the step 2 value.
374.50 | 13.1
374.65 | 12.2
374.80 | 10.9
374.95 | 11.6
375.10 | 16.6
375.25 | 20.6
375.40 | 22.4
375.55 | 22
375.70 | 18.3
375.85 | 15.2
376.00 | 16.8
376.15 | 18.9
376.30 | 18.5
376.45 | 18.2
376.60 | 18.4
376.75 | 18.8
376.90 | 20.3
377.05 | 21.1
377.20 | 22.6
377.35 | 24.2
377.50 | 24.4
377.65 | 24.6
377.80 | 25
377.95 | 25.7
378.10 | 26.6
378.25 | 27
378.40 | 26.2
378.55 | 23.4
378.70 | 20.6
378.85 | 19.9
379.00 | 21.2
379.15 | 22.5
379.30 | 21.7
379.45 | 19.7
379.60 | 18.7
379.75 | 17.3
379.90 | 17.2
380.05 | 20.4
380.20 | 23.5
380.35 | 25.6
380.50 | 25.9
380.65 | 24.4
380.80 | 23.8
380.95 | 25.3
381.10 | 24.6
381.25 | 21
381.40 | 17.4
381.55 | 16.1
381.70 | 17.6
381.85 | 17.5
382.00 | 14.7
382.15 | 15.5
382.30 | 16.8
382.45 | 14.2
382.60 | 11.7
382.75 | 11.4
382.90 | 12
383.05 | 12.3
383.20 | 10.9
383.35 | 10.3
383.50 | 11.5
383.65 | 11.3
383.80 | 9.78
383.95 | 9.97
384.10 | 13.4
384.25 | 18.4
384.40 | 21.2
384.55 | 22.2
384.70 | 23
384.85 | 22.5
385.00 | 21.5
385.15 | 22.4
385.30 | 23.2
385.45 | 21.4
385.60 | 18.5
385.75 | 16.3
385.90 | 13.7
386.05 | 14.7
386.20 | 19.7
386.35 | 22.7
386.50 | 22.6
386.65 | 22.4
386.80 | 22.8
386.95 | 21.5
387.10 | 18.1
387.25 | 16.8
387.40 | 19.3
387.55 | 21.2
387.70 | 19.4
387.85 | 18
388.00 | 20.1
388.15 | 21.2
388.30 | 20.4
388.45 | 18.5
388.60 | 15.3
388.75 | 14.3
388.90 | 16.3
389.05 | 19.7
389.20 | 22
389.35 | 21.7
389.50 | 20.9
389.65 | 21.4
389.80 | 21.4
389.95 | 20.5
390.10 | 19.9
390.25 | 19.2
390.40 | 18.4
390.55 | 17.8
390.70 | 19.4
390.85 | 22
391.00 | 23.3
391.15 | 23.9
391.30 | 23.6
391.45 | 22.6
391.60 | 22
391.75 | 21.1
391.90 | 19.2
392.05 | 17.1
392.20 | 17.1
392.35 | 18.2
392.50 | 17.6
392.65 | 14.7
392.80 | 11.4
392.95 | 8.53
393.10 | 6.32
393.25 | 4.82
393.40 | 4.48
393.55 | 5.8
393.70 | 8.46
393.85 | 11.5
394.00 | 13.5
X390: 38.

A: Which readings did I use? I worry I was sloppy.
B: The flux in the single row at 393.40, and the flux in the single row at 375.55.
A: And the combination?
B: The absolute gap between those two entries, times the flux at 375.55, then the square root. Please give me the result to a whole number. 20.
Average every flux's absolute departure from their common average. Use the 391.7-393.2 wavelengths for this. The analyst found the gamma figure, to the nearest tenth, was 3.9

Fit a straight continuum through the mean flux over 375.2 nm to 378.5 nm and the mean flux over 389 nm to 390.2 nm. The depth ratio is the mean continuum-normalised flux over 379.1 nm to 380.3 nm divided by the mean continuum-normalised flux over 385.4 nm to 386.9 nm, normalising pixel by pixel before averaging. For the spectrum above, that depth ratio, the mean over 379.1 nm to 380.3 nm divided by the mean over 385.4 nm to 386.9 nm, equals 1.02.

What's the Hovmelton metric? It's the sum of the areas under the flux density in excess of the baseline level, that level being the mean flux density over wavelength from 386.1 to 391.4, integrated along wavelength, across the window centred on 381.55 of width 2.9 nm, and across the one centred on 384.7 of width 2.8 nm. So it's -12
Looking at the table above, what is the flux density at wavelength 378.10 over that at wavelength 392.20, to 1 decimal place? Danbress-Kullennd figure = 1.6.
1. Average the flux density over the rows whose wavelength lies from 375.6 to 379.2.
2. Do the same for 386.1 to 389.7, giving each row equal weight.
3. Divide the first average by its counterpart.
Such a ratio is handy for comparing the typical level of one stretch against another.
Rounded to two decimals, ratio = 1.09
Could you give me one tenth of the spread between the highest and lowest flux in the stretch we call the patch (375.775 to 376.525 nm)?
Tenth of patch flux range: 0.37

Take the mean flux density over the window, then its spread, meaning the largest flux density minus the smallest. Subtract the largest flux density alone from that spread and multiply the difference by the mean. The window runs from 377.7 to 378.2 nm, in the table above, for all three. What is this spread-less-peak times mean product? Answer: -644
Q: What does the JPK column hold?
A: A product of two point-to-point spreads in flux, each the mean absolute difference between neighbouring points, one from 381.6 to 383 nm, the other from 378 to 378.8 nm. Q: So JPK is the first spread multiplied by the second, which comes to 2.3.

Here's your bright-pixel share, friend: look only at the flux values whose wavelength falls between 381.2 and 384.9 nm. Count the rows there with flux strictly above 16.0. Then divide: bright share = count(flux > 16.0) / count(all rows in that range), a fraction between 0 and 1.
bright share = 0.44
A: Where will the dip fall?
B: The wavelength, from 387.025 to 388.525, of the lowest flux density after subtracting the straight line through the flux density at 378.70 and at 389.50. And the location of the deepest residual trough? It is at 387.25 nm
